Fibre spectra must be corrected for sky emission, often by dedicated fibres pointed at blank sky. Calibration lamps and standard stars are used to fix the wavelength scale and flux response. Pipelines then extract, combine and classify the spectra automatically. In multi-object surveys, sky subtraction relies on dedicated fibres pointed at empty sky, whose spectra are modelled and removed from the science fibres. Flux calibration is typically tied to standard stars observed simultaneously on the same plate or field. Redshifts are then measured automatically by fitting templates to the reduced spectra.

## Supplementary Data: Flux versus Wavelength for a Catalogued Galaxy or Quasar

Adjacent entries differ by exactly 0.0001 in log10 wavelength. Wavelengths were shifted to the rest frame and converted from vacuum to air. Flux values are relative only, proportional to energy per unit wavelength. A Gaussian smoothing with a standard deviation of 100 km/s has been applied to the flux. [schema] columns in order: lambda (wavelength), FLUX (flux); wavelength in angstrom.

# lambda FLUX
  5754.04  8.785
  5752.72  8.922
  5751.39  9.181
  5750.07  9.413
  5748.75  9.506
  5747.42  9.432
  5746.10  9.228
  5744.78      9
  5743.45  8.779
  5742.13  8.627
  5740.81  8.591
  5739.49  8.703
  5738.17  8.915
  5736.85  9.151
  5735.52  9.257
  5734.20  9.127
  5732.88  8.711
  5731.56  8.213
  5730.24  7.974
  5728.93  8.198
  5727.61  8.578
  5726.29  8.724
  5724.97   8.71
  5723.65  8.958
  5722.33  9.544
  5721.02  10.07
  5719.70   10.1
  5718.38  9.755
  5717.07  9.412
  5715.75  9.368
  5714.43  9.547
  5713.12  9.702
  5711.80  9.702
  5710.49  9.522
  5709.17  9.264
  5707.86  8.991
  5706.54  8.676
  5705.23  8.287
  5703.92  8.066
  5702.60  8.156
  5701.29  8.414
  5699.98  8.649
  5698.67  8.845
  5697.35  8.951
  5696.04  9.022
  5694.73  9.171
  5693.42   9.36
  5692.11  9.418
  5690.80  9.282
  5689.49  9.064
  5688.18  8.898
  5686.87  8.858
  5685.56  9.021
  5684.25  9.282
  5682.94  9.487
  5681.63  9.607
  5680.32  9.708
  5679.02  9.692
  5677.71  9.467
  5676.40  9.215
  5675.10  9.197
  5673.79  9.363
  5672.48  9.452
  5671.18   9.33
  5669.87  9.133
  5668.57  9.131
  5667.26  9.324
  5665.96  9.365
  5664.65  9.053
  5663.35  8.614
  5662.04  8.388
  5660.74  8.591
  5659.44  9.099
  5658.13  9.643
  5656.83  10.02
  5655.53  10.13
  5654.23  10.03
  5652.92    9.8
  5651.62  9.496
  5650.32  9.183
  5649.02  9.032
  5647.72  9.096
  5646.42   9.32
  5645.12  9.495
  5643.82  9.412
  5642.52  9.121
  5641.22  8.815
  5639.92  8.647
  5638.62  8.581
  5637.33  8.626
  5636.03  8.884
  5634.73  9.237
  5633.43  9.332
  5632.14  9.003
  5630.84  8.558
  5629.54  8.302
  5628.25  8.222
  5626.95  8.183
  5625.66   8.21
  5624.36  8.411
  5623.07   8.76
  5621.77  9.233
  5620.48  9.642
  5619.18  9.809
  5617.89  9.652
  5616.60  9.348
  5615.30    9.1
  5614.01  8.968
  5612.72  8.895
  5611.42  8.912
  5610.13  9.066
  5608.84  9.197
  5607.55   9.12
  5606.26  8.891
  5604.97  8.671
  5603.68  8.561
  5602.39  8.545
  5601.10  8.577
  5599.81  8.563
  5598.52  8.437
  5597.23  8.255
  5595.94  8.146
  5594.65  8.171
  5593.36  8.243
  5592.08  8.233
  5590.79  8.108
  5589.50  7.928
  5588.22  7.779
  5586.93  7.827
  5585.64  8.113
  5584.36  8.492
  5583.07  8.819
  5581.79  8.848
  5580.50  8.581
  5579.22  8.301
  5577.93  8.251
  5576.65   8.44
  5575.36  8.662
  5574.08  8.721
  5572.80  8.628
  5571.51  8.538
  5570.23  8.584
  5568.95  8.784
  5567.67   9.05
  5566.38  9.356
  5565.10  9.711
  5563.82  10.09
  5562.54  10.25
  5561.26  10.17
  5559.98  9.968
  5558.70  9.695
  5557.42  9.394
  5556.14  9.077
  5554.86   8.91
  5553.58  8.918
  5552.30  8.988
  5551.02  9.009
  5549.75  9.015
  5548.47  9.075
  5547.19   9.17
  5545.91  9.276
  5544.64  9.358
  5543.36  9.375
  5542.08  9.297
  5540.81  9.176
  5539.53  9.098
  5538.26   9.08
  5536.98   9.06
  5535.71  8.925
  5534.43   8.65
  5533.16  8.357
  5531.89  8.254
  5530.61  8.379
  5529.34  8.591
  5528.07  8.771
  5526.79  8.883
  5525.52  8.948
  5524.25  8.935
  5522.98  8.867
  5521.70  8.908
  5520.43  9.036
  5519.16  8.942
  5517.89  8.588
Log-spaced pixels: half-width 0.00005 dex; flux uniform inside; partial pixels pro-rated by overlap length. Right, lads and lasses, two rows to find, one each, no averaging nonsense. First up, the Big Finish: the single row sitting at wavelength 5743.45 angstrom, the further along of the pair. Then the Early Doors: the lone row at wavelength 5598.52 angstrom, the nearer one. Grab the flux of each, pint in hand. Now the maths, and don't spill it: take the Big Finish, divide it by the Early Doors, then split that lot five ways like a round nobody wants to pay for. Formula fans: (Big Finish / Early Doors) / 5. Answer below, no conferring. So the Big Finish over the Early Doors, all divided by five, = 0.208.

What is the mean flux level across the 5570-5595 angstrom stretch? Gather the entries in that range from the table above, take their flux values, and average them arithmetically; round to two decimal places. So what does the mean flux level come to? 8.36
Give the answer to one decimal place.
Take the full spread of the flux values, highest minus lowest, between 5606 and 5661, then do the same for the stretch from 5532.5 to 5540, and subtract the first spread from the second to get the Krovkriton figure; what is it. -1.2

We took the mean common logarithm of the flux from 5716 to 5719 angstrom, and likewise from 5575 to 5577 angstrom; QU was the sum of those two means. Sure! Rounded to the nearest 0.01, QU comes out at 1.91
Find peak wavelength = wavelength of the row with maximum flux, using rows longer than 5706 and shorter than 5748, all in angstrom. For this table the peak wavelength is 5719.70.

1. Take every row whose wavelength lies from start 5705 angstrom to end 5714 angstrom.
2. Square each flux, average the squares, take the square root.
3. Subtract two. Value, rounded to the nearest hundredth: 7.18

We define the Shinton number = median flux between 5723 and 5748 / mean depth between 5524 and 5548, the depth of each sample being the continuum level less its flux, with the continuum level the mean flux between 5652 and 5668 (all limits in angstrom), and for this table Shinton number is 21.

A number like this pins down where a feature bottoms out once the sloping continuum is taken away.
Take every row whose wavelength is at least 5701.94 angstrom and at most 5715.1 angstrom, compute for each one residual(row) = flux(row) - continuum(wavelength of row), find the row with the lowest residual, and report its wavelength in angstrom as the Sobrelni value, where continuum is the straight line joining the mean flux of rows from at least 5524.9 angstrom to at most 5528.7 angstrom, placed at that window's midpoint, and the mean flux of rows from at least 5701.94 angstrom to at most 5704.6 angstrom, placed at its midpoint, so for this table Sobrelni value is 5703.92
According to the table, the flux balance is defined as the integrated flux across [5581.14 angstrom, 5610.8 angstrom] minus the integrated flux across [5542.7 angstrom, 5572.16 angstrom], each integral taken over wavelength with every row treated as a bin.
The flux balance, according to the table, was -23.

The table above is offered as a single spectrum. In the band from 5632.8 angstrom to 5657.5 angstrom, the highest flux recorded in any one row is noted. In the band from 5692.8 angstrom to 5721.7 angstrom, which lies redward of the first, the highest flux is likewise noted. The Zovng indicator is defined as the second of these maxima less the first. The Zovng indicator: 0.0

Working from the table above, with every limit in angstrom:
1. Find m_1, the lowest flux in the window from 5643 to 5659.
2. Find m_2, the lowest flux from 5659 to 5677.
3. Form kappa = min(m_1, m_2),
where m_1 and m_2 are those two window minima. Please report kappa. 8.39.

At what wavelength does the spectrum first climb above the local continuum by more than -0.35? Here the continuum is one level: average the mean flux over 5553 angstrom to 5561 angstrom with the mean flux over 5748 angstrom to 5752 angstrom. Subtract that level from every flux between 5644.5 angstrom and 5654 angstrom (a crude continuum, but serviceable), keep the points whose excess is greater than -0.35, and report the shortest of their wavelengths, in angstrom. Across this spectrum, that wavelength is 5645.12 angstrom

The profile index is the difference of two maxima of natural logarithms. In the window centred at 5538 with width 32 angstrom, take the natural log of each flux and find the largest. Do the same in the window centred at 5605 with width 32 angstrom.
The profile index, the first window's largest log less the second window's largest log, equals -0.05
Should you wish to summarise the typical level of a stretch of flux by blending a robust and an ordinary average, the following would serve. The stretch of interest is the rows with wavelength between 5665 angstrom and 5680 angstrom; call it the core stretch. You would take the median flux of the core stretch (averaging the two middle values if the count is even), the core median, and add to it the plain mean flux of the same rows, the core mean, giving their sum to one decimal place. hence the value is 18.7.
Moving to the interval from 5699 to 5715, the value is 17.7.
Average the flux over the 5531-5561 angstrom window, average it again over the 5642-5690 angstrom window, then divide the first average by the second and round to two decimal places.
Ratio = 0.98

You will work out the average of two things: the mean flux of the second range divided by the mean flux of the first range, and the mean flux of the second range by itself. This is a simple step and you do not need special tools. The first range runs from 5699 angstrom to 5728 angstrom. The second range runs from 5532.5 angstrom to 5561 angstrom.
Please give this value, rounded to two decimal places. 5.07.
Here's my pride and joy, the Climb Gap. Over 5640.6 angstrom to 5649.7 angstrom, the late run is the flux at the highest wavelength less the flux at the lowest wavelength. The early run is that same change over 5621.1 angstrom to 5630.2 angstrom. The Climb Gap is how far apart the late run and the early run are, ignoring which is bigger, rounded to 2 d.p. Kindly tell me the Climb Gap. 1.15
